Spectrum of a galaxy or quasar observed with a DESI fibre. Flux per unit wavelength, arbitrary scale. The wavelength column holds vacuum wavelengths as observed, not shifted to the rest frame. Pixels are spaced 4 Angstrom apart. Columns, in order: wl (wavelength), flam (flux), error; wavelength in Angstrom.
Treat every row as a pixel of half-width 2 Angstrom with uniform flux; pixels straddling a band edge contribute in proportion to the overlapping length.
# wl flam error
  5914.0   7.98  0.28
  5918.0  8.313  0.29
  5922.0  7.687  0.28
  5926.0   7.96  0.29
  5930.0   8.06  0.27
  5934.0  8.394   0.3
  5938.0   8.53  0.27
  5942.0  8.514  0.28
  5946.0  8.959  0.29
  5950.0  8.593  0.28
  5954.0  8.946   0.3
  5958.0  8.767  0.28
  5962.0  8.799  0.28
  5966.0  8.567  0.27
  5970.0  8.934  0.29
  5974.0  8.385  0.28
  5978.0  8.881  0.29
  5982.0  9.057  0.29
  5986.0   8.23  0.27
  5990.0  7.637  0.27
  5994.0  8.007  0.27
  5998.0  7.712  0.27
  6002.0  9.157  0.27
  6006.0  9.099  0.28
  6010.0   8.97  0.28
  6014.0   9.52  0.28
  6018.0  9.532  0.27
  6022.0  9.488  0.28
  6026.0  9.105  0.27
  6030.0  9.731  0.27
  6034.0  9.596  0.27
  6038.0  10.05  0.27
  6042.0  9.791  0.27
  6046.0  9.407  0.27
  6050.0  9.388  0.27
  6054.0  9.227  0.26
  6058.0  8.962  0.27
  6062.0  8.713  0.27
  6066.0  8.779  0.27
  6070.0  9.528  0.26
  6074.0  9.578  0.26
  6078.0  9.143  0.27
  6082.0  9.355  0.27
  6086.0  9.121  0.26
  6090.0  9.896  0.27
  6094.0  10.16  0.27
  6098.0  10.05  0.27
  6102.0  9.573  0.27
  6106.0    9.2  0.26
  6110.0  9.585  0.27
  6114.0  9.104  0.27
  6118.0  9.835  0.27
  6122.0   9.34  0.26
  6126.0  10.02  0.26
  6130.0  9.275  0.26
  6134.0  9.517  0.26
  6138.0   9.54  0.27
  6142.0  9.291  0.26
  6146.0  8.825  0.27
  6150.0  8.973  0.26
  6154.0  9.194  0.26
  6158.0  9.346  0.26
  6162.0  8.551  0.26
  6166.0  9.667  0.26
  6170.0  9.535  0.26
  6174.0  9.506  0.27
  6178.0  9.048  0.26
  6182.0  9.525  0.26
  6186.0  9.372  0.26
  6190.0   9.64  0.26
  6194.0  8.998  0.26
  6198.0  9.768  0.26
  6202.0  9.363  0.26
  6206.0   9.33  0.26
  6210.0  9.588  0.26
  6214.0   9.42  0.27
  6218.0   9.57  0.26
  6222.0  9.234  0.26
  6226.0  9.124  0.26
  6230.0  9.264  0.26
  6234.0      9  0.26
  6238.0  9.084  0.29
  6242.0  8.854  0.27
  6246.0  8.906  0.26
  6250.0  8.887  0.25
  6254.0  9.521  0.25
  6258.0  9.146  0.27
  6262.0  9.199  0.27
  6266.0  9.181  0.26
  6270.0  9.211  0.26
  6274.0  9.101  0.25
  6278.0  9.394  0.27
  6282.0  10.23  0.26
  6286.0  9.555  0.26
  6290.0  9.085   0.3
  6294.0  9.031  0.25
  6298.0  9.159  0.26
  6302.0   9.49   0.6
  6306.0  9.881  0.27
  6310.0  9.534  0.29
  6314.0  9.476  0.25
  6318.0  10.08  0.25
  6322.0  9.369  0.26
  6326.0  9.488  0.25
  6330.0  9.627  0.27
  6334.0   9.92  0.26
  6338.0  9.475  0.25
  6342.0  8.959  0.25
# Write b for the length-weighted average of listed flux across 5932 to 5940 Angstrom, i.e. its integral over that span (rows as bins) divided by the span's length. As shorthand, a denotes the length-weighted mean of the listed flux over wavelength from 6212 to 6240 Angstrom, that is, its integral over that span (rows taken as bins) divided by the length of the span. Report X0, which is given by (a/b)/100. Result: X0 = 0.0109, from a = 9.2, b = 8.46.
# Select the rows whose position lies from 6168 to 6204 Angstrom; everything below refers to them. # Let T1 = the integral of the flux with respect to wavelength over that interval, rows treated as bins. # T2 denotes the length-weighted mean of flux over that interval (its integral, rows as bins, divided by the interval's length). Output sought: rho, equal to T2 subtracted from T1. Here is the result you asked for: 330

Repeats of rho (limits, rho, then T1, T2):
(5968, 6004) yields 296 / 304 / 8.4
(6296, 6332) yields 335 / 344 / 9.6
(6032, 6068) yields 326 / 336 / 9.3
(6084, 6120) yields 336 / 346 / 9.6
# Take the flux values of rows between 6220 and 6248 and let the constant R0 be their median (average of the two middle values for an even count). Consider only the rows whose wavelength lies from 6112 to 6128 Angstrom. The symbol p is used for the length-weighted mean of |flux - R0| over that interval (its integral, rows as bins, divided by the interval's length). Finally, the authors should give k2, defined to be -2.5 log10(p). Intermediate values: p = 0.49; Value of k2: 0.77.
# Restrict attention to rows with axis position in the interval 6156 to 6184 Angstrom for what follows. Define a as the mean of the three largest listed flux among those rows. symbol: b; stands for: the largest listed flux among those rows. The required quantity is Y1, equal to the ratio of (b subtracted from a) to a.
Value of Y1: -0.010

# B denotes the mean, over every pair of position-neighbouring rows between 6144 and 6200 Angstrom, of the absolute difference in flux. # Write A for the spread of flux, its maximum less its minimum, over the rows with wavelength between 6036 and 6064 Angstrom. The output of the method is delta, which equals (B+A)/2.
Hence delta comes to 0.87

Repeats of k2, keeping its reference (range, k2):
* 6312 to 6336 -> 0.60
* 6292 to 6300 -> 2.98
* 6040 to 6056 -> 1.08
